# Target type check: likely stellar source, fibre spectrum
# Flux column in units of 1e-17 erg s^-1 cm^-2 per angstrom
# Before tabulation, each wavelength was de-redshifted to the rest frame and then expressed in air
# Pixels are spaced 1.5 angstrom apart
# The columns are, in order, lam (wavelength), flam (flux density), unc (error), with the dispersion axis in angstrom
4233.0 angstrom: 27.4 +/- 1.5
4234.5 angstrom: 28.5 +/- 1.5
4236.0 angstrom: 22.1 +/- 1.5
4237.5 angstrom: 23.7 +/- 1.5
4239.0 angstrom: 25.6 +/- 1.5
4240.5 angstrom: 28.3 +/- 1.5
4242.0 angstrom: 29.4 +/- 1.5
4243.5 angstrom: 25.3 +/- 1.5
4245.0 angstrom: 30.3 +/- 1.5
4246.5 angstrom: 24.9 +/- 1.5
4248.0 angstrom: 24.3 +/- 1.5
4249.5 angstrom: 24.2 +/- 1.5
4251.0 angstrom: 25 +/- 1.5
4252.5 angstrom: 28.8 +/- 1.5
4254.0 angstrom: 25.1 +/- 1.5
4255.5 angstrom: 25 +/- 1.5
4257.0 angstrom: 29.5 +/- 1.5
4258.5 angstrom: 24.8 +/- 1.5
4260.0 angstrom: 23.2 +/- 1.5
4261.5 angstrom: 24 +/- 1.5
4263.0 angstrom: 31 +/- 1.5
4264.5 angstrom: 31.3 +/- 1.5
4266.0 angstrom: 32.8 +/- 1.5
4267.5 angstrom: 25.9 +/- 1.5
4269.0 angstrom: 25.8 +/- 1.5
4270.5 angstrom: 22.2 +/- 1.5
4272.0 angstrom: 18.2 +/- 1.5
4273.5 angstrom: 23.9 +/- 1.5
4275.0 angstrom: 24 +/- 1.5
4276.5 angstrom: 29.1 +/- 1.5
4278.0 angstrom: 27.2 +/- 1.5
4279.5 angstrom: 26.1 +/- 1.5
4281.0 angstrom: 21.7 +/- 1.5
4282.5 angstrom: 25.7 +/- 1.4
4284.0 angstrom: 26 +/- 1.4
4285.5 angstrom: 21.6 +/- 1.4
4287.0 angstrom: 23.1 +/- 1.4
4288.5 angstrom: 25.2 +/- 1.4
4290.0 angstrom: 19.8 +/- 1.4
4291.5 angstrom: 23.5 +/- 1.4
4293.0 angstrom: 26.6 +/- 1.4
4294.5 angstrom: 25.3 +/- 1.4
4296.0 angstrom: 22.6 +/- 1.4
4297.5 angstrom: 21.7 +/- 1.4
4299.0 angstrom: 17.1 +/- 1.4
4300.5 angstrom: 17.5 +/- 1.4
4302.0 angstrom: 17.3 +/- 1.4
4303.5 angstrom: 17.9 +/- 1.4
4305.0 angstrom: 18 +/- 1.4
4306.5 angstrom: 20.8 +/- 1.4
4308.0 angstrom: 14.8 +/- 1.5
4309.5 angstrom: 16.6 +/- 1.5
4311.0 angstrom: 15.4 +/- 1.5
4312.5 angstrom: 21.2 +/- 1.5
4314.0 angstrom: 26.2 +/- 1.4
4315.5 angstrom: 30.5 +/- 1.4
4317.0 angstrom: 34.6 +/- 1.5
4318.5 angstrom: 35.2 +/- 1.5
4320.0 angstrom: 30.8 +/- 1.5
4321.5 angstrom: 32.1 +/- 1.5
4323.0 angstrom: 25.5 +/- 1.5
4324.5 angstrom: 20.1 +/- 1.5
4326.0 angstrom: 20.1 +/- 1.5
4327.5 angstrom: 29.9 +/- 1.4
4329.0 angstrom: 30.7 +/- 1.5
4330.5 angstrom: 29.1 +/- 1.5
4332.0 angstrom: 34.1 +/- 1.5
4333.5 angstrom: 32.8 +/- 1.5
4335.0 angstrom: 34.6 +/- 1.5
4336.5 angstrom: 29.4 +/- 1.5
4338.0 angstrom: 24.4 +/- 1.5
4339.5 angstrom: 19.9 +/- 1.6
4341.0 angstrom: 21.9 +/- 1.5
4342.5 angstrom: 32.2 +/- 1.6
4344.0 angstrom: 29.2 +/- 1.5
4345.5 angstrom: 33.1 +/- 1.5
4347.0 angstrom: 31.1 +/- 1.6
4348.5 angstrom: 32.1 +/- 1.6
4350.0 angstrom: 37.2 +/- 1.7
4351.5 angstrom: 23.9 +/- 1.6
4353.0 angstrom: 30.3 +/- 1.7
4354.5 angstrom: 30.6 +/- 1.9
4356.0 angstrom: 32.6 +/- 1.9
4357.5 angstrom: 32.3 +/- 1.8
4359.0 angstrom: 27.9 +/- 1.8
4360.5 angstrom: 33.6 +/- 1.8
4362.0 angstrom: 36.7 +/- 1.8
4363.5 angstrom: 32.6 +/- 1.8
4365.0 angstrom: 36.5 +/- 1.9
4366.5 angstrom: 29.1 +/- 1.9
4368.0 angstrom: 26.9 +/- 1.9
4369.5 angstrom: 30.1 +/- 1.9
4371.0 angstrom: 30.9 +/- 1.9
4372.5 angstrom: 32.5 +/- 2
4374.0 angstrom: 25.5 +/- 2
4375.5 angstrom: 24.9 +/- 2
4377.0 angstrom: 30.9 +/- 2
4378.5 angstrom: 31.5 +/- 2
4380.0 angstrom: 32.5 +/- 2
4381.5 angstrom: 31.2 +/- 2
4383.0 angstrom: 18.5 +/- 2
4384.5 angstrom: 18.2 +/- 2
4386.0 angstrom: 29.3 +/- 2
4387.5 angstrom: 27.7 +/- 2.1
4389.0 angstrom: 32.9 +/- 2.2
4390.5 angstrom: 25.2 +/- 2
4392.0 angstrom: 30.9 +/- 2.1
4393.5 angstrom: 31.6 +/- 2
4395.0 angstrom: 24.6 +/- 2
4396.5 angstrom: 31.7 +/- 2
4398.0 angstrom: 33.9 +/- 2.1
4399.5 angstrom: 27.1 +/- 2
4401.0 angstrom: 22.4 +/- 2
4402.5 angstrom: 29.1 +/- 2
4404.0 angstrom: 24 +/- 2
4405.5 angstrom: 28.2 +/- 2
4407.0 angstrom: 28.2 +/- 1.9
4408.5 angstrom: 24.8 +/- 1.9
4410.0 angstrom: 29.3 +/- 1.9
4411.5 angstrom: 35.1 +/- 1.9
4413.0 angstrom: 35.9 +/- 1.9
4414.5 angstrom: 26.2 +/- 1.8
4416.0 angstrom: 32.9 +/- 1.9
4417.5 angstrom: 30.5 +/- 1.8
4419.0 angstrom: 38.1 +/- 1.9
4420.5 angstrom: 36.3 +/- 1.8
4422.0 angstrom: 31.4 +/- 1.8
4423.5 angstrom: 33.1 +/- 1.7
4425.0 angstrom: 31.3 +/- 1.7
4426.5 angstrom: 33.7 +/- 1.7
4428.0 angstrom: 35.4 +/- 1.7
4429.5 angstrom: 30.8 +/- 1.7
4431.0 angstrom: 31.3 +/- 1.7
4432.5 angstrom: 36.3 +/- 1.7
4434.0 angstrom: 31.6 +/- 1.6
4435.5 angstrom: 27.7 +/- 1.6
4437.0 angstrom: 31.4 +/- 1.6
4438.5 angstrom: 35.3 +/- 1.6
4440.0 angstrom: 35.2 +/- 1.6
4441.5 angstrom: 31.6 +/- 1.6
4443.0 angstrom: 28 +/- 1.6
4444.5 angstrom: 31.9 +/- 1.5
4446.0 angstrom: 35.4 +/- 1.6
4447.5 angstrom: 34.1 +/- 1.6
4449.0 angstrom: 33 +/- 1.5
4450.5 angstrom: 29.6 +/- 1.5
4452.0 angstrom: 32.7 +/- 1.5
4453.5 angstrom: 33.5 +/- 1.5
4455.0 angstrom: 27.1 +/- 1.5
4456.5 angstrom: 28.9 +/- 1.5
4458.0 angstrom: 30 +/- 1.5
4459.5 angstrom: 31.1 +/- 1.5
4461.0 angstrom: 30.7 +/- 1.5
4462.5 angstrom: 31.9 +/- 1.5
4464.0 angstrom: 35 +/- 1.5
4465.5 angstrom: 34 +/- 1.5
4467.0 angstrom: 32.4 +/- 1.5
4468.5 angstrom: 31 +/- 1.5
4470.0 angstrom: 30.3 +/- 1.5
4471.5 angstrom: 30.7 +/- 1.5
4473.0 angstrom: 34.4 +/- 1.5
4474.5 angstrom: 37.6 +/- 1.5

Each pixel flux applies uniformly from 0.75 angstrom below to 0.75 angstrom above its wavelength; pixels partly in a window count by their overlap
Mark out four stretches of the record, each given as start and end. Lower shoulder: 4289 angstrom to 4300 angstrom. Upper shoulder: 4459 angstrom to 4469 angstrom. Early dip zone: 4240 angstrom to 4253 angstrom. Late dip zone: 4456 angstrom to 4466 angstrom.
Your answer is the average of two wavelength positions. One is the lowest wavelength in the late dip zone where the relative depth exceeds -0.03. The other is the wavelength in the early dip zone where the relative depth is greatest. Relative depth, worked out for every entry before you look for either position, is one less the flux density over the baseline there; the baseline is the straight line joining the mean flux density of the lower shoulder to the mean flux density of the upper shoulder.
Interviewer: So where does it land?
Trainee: 4353.0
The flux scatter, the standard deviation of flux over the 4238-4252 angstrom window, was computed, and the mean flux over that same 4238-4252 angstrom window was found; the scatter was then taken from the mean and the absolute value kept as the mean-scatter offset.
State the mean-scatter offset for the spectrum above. 24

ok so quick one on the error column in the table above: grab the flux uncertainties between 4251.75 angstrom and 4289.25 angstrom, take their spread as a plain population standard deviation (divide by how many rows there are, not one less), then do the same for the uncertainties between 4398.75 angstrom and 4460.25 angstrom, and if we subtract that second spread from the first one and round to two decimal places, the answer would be -0.13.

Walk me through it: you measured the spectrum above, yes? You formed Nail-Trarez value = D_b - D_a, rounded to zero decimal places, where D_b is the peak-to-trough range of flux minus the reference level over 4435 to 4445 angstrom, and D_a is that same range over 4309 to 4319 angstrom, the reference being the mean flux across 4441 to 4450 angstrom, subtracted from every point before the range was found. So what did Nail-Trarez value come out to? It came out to -12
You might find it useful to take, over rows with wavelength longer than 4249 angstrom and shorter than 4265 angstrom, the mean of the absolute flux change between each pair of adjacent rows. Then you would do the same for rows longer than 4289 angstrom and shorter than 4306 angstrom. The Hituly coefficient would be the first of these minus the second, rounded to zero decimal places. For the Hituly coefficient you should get 1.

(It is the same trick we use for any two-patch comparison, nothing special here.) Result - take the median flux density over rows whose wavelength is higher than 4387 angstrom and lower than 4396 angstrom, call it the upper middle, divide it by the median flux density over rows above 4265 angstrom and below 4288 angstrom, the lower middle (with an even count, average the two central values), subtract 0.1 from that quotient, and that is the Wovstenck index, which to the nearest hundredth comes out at 1.04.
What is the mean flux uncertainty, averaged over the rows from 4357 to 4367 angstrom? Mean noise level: 1.83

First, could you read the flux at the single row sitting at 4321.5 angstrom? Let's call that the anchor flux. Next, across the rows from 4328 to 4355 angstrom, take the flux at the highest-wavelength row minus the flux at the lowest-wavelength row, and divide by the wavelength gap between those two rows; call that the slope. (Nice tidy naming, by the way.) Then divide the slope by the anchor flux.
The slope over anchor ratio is 0.000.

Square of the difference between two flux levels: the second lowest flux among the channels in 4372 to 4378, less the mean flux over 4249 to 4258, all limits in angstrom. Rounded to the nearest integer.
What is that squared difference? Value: 1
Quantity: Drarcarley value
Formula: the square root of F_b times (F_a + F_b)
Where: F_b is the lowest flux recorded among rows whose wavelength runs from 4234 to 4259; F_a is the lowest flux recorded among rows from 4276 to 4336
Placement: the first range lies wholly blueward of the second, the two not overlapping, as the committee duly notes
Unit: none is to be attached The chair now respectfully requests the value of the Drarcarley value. 29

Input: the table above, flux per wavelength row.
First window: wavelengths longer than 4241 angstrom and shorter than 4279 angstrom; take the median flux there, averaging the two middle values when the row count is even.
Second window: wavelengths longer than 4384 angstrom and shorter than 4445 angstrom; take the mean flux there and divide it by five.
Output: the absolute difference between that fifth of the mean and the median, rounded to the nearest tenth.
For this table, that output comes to 19.0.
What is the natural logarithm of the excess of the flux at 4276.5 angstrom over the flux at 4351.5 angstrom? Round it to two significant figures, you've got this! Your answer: 1.6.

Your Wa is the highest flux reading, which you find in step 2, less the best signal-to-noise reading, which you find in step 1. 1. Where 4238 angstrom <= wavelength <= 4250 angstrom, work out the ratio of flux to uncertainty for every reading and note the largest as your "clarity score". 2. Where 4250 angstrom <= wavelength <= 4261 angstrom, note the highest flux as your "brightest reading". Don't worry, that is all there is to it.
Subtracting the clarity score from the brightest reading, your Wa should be 9.3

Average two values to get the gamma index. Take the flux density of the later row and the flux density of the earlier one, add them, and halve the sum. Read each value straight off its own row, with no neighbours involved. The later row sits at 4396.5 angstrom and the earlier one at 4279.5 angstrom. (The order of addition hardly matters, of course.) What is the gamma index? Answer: 29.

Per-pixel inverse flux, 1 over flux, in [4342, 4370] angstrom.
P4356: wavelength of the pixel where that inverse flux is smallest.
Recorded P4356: 4350.0 angstrom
